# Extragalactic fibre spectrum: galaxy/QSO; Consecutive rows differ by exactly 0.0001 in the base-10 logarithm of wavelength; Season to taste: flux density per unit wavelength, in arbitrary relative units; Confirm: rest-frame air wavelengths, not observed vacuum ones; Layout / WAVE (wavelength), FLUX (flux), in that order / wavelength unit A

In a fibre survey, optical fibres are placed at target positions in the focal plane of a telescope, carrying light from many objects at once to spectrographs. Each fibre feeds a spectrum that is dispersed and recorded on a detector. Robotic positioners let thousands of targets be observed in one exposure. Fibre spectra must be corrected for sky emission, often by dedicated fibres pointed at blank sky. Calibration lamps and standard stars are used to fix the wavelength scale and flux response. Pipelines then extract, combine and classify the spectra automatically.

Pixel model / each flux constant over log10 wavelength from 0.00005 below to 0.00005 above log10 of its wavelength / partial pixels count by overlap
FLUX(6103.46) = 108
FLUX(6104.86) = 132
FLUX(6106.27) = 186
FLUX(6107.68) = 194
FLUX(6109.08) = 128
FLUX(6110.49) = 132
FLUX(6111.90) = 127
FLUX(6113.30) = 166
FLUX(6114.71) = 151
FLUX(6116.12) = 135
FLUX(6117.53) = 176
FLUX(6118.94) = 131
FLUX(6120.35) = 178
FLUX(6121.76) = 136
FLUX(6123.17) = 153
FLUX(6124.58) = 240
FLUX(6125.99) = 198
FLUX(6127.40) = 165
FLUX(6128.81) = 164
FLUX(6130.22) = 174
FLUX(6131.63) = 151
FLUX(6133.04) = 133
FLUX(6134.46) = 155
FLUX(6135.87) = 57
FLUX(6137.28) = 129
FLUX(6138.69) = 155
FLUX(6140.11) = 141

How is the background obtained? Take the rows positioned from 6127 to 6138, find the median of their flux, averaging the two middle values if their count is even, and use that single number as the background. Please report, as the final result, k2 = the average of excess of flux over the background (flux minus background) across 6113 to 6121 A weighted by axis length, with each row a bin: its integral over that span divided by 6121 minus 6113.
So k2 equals 3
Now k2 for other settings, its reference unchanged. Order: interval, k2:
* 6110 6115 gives -9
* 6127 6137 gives -12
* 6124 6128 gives 48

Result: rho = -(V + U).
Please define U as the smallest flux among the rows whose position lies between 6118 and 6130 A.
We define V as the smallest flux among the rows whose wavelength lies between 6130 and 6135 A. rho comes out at -264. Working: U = 131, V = 133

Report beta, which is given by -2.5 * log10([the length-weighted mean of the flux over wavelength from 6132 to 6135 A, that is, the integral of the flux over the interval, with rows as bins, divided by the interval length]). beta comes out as -5.40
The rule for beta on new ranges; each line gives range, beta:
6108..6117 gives -5.39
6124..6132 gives -5.65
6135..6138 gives -4.97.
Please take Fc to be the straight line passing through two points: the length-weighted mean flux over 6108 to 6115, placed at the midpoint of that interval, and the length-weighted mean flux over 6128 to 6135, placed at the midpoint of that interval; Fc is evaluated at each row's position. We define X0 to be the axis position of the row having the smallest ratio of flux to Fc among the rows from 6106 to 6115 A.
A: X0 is 6111.90 A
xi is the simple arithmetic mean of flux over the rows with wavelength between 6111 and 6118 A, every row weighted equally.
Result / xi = 151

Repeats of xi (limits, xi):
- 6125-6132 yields 170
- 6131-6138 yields 125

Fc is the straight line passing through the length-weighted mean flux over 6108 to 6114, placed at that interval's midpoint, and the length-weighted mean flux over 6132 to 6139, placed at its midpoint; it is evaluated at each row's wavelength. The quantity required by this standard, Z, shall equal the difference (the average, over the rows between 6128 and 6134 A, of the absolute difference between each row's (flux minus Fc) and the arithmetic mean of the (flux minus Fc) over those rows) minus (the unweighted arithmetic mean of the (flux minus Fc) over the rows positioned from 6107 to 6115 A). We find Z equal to 5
